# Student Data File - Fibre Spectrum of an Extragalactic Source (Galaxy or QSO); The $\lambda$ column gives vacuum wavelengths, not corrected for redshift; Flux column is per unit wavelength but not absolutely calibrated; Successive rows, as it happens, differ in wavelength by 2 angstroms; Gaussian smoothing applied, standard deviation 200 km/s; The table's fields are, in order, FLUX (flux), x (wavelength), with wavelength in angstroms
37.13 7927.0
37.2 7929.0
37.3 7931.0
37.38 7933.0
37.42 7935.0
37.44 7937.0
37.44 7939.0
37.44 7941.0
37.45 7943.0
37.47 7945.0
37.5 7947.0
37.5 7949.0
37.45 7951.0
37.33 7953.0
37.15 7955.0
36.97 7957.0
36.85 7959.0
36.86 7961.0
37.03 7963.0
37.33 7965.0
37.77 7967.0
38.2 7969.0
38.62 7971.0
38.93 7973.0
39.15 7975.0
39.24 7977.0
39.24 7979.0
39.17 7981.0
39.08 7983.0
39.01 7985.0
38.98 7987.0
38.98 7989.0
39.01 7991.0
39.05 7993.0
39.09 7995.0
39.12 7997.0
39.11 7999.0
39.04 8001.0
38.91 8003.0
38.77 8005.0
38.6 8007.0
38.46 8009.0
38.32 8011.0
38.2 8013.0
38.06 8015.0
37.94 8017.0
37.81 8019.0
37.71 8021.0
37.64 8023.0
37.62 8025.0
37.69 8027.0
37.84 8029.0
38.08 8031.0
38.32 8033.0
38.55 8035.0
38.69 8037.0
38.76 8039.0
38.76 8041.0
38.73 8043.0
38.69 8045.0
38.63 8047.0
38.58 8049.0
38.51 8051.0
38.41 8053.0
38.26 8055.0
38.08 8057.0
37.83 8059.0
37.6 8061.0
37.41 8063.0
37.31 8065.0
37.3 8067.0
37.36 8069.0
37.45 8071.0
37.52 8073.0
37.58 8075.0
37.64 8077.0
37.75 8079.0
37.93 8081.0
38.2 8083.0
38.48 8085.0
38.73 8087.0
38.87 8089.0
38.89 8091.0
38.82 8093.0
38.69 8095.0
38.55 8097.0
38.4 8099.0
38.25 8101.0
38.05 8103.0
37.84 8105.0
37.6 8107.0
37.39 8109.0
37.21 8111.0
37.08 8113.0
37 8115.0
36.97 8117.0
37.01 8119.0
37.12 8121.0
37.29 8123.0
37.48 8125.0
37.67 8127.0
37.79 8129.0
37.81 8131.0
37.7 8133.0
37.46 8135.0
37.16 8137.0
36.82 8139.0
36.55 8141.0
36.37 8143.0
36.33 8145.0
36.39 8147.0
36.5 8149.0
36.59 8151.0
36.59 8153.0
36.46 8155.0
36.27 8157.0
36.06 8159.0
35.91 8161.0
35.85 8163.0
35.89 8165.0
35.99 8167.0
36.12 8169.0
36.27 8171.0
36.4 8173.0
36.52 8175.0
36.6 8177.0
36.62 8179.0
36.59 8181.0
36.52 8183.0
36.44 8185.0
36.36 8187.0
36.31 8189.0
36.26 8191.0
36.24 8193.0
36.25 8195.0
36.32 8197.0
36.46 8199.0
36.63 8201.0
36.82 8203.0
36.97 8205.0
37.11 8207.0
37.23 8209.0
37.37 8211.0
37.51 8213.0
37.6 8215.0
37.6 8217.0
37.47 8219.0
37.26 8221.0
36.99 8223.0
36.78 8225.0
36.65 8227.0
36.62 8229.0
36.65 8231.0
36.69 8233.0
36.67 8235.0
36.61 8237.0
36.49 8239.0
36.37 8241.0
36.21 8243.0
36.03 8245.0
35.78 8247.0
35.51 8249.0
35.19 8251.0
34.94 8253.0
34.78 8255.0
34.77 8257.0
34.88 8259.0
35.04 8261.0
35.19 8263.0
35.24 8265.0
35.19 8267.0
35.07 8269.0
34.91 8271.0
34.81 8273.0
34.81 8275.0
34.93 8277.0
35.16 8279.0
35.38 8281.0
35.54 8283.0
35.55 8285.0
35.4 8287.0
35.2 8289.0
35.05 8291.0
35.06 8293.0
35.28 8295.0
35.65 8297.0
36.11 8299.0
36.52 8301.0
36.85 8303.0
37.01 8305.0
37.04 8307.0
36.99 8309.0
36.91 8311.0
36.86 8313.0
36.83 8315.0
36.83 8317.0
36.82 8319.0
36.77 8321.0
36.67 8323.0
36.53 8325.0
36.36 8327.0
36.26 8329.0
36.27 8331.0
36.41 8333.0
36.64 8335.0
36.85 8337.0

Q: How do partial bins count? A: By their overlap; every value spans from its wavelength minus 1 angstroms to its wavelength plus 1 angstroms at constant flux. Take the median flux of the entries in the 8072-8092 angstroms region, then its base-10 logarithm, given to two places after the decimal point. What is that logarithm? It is 1.58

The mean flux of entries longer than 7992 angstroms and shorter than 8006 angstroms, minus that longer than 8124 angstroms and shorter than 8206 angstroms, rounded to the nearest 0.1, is 2.4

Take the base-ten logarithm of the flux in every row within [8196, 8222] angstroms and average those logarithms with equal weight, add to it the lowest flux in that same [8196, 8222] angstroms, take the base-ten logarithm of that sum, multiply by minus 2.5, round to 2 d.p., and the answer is -3.95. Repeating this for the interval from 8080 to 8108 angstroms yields -3.98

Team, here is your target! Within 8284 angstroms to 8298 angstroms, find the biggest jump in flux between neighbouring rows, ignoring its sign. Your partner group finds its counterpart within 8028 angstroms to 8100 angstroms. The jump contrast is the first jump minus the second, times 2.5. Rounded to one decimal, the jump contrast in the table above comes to 0.2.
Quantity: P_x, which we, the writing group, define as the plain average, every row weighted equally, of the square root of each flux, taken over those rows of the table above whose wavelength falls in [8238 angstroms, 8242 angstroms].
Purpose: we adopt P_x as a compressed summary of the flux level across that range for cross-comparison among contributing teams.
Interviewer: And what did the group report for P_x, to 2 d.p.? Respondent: 6.04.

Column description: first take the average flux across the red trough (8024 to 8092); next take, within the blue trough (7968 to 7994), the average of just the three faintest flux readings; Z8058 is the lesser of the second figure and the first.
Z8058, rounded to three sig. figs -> 38.1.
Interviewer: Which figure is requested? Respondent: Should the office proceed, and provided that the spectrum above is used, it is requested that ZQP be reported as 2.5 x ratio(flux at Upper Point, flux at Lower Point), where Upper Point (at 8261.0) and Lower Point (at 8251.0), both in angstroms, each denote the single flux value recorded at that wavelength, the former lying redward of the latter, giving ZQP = 2.49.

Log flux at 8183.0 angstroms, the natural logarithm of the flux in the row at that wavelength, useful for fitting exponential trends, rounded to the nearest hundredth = 3.60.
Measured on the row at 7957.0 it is 3.61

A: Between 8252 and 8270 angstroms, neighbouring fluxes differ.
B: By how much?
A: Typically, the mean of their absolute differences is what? 0.10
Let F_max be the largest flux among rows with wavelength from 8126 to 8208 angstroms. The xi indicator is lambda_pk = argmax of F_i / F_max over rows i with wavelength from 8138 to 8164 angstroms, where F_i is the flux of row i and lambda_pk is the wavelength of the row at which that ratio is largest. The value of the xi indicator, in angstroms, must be 8139.0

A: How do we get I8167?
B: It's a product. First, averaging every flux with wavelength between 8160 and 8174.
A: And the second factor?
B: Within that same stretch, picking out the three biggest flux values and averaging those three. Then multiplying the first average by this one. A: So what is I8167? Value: 1308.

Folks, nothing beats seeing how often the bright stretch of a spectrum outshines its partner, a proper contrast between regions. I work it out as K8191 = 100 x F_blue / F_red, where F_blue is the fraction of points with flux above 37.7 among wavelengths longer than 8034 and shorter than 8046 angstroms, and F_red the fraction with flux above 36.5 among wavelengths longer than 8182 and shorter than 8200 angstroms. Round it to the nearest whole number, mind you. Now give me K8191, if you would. 900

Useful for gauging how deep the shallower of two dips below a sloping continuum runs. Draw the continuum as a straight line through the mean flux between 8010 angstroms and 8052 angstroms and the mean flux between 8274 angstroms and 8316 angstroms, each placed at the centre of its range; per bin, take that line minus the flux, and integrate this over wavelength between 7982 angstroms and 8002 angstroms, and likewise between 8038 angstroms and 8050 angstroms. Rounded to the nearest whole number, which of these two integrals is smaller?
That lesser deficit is -9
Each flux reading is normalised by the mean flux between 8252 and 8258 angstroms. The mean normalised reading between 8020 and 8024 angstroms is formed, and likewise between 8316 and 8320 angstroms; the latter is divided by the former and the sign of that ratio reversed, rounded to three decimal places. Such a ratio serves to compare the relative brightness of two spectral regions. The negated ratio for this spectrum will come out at -0.977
